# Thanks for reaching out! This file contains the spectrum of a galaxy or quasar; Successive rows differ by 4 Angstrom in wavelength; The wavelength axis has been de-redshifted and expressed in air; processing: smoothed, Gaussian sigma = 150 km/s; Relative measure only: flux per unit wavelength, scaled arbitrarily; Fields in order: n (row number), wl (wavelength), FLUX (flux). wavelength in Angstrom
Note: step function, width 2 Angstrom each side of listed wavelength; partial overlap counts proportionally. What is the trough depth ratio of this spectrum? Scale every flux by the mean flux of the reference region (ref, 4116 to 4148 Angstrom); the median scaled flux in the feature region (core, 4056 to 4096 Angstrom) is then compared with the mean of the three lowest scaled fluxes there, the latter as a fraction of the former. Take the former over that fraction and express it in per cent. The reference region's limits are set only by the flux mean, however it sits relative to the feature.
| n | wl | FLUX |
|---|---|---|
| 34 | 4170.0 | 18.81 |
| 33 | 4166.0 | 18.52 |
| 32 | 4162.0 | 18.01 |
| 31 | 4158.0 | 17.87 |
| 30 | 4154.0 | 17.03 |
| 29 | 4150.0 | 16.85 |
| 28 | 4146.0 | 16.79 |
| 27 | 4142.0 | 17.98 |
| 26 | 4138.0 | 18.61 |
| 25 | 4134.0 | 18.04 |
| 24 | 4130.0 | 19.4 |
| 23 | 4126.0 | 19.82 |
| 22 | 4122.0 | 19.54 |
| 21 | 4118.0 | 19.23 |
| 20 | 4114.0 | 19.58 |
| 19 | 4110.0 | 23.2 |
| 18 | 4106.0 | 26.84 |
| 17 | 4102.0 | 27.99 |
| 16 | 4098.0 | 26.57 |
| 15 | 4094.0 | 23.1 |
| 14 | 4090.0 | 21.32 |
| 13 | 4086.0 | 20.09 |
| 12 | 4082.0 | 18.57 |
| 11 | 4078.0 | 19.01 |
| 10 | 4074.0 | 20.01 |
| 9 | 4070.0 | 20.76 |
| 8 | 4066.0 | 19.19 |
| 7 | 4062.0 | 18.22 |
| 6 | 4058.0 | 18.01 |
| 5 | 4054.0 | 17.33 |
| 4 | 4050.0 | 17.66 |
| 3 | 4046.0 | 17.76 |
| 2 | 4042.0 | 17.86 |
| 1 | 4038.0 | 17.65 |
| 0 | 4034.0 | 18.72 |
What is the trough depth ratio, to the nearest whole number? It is 113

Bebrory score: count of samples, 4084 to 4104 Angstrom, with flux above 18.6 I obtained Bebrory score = 5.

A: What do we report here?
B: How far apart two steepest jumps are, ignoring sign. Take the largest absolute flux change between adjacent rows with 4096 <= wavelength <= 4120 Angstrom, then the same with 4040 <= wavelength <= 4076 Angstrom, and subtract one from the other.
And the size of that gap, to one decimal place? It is 2.1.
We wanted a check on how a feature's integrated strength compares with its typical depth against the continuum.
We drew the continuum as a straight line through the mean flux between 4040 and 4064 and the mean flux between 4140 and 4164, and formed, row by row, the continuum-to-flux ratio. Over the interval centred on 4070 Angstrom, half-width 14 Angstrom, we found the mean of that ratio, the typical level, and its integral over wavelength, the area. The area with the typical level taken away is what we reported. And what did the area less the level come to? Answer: 25.1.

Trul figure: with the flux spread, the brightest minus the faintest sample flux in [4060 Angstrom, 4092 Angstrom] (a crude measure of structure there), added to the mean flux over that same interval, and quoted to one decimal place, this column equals 22.7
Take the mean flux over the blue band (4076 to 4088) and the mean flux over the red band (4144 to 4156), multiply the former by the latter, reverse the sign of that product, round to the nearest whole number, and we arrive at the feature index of -325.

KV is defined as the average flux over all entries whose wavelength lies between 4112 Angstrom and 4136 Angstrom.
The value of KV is 19.3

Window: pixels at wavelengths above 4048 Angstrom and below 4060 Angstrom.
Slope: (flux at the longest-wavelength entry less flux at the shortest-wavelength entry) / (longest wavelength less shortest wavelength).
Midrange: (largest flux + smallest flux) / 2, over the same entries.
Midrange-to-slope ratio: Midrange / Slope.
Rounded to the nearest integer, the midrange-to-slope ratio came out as 404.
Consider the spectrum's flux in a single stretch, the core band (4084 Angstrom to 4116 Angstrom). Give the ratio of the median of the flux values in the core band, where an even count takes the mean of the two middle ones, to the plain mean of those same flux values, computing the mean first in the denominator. 0.98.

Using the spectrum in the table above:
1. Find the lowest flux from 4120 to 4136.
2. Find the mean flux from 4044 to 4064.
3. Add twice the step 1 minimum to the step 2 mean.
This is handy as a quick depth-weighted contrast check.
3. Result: 53.9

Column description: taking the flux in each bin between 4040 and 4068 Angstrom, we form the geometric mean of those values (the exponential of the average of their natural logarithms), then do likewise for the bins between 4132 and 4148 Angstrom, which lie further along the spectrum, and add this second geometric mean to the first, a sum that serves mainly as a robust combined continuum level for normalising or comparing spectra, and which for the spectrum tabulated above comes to 35.8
